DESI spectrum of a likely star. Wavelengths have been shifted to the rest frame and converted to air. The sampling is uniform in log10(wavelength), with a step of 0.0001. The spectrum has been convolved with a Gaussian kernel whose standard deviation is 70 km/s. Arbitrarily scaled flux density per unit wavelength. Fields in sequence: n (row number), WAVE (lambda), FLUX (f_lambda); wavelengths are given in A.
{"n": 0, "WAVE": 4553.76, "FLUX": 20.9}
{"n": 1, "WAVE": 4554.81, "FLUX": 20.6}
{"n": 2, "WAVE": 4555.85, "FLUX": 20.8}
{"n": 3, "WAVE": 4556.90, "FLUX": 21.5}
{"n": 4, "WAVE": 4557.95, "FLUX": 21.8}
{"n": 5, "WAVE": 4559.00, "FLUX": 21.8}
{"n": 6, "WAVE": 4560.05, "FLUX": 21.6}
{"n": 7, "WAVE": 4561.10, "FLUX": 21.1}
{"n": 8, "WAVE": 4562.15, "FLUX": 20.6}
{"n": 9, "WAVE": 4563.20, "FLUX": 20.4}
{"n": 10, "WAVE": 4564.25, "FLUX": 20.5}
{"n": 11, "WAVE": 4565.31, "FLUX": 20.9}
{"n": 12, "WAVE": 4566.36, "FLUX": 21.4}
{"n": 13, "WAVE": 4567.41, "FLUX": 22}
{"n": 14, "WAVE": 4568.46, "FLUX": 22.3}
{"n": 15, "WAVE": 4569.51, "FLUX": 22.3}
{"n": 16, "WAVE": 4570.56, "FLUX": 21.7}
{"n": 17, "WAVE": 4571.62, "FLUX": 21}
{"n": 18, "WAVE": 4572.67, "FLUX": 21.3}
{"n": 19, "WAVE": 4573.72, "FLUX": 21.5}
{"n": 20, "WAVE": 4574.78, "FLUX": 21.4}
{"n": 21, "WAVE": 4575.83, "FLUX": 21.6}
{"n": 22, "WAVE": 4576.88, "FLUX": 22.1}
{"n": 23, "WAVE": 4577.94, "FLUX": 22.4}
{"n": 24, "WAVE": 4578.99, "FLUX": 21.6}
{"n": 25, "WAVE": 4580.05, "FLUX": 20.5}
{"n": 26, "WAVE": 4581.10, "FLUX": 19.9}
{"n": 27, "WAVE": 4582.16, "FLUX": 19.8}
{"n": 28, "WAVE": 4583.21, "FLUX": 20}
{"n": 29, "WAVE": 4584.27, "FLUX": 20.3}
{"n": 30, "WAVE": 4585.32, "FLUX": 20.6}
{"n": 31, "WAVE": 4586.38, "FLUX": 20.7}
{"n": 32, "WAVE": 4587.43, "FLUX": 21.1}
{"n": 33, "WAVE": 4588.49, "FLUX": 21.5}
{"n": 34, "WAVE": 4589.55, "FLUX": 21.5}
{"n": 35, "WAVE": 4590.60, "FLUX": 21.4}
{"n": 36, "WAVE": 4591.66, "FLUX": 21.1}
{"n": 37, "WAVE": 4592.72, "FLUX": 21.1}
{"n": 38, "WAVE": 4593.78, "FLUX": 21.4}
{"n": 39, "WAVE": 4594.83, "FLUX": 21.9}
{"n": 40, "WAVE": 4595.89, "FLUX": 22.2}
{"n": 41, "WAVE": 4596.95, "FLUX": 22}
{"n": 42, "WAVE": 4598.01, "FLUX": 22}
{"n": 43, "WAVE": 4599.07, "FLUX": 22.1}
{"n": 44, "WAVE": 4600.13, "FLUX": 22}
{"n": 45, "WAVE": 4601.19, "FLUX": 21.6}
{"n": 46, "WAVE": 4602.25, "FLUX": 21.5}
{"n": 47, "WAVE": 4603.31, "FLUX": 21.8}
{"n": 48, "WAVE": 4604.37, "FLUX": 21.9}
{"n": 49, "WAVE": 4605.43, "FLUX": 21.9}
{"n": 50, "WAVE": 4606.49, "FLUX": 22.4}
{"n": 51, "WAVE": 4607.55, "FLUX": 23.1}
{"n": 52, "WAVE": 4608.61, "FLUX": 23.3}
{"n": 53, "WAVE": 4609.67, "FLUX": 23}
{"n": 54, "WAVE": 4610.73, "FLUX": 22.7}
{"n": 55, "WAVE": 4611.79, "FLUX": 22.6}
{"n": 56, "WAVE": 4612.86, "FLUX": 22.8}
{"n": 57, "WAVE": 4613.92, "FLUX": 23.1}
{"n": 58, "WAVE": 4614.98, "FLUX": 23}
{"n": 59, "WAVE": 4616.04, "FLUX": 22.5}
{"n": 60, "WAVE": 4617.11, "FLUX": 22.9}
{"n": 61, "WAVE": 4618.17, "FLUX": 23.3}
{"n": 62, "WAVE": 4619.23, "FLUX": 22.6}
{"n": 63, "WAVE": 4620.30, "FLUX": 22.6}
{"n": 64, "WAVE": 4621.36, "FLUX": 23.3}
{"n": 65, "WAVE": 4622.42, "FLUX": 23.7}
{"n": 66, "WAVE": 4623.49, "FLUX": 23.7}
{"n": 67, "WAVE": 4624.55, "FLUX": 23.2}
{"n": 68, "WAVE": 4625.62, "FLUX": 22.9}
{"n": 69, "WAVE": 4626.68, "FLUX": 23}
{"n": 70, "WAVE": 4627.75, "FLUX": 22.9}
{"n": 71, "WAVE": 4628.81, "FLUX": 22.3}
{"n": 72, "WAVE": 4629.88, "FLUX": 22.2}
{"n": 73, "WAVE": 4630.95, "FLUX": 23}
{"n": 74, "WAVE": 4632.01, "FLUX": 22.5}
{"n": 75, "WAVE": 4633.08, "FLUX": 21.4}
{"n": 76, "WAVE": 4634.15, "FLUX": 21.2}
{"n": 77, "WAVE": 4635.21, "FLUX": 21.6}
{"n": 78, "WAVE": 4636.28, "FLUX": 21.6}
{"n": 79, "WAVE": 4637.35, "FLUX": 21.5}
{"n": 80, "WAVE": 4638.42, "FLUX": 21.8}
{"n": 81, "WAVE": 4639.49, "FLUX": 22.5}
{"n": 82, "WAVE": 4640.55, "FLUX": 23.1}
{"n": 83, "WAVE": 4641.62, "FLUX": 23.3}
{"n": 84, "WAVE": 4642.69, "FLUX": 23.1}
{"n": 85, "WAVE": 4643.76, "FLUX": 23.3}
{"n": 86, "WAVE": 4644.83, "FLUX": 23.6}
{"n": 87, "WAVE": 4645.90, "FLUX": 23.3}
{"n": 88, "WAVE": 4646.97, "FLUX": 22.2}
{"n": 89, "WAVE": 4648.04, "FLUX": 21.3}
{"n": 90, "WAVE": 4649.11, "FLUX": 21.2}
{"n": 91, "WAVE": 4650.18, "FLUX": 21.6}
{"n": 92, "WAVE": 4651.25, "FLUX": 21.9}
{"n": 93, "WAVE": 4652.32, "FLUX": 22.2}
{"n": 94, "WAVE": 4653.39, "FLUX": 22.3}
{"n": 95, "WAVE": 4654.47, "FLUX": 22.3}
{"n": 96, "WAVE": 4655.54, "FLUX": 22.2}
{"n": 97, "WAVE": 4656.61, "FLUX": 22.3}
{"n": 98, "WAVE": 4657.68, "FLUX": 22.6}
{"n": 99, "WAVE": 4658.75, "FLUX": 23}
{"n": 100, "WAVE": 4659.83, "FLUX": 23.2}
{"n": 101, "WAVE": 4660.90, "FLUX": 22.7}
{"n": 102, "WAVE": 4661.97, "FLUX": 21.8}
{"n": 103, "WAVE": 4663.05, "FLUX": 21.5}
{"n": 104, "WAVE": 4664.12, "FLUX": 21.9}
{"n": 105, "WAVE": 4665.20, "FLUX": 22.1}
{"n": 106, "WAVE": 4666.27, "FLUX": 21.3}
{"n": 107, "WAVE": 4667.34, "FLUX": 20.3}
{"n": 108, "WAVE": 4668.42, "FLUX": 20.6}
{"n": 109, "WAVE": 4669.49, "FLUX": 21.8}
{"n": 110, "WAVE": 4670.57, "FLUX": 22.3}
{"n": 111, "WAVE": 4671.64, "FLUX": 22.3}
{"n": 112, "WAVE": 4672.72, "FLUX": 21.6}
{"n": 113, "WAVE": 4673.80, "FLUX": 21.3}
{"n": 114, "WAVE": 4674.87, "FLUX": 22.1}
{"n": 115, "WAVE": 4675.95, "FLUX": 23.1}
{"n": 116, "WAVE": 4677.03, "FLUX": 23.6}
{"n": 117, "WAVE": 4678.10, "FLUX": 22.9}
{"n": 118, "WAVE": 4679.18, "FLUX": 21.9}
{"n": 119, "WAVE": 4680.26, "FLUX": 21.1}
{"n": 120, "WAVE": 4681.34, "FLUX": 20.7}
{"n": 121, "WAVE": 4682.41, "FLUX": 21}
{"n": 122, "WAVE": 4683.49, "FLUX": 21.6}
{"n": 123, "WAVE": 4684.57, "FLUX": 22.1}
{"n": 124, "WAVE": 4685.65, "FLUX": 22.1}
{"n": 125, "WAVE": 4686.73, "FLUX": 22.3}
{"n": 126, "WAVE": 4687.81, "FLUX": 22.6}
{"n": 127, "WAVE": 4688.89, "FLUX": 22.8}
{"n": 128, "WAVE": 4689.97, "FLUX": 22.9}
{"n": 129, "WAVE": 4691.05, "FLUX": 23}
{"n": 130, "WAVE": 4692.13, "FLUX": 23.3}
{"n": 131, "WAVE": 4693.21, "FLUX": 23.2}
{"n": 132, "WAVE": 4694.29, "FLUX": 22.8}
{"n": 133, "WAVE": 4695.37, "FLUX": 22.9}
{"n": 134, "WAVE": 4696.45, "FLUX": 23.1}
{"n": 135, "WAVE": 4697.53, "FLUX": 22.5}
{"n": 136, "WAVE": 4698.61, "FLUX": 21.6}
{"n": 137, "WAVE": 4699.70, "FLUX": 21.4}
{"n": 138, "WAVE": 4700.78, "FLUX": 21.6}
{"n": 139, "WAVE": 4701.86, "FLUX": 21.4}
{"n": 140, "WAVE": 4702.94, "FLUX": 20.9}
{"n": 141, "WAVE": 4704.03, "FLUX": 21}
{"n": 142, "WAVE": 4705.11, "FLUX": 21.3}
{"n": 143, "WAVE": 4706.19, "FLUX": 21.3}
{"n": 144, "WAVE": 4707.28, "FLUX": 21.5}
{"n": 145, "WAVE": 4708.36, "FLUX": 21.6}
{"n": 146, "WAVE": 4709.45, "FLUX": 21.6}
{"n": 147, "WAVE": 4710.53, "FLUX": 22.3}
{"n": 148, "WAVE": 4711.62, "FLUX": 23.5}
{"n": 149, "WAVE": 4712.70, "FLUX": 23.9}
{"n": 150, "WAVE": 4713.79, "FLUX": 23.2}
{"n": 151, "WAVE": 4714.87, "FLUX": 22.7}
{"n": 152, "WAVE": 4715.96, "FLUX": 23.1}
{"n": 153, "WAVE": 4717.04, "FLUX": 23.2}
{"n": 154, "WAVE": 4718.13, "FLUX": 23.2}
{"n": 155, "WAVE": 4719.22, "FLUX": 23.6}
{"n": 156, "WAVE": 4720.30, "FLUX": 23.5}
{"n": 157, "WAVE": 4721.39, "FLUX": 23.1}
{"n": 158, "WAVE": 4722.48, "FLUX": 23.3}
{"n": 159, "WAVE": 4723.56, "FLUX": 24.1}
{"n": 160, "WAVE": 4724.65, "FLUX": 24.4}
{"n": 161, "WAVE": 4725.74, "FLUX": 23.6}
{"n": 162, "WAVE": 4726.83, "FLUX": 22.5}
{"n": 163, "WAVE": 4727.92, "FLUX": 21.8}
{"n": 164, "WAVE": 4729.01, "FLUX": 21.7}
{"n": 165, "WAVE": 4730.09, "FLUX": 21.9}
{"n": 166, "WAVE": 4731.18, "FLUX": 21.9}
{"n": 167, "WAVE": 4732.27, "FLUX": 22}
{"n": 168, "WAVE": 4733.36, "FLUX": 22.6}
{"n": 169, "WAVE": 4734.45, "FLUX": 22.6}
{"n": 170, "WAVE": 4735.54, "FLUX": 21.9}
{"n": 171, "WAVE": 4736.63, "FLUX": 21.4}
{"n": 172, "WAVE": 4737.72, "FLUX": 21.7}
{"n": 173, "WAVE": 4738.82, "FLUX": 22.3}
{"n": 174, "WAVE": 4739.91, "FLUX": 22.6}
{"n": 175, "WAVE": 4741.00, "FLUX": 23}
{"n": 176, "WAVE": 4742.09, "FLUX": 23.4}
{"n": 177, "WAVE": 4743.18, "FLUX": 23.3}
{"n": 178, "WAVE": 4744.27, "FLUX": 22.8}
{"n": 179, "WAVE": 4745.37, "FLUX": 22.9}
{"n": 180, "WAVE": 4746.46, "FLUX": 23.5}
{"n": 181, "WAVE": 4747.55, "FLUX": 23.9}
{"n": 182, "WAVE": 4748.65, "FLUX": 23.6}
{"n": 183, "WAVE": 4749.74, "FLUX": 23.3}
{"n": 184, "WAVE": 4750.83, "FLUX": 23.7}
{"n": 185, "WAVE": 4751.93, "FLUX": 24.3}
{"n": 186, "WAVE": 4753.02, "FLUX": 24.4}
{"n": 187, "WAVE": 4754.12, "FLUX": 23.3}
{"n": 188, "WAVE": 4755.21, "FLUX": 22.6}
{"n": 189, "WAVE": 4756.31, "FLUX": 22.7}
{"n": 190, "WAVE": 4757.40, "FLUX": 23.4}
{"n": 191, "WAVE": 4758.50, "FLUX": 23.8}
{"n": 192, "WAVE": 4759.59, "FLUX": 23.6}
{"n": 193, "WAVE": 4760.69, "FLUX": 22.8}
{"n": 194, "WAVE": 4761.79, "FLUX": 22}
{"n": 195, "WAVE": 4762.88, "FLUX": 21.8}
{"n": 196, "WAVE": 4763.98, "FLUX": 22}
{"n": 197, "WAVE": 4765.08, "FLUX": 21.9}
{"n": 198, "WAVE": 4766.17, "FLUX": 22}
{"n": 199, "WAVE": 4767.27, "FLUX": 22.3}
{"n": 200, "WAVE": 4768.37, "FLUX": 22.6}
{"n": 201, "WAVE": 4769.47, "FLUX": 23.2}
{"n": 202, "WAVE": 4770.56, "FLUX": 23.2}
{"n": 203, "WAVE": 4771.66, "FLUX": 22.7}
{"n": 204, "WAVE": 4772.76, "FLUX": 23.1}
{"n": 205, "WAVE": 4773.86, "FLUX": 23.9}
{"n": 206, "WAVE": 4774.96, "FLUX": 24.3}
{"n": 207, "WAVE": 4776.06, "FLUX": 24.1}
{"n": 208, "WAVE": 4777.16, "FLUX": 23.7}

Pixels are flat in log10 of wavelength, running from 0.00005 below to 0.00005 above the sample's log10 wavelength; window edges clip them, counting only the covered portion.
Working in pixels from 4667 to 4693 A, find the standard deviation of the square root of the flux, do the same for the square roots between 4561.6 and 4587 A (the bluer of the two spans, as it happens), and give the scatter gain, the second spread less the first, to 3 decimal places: -0.009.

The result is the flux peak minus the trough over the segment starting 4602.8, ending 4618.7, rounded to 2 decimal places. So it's 1.50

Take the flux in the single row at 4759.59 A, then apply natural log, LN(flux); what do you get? 3.161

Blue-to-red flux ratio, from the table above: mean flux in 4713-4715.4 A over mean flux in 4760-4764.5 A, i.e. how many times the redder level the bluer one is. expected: 1.04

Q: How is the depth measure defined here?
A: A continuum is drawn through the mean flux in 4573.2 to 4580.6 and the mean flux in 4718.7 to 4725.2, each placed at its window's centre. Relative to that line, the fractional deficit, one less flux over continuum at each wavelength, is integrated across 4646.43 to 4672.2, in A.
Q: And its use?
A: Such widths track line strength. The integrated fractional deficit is 0.9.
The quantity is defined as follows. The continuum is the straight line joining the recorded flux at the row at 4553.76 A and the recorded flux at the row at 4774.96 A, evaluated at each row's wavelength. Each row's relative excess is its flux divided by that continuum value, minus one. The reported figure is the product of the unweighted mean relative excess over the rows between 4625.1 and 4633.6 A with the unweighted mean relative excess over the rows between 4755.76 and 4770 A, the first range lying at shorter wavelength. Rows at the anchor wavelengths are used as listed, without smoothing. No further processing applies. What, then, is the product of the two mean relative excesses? -0.0013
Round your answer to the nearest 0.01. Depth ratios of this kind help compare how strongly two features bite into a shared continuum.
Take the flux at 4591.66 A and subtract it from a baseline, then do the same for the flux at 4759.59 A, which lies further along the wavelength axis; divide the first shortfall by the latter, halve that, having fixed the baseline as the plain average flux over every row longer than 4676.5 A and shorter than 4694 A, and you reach -0.48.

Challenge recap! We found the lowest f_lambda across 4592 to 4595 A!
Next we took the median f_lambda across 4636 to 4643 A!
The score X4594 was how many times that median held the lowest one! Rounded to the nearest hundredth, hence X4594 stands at 1.07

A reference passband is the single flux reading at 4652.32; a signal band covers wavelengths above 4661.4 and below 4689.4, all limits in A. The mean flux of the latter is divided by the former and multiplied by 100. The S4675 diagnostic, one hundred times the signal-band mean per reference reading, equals 99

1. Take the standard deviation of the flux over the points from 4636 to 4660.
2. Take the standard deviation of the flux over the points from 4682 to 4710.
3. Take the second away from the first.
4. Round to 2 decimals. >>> -0.05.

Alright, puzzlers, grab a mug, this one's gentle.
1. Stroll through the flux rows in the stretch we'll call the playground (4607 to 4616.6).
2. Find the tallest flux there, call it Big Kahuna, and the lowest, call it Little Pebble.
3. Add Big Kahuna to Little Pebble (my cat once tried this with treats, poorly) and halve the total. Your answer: 22.9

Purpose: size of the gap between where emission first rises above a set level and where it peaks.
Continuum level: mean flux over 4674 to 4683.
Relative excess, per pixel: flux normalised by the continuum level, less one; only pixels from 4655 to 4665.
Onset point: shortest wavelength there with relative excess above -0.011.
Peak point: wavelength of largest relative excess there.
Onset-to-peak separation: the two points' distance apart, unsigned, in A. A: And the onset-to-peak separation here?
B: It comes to 4.3 A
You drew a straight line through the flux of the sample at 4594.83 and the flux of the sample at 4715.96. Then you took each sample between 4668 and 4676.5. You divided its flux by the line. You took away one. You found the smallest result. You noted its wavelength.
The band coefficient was 4668.42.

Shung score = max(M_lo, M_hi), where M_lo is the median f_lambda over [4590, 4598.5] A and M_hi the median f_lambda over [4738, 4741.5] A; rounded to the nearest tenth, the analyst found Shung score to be 22.6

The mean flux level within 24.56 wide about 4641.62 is 22.2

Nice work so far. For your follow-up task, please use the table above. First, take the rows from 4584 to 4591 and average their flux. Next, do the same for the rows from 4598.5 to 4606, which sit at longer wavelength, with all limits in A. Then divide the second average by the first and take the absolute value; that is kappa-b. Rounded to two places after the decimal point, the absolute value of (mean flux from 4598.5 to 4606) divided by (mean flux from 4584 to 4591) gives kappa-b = 1.04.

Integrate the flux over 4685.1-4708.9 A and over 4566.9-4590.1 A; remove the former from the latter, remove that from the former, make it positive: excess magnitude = 561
